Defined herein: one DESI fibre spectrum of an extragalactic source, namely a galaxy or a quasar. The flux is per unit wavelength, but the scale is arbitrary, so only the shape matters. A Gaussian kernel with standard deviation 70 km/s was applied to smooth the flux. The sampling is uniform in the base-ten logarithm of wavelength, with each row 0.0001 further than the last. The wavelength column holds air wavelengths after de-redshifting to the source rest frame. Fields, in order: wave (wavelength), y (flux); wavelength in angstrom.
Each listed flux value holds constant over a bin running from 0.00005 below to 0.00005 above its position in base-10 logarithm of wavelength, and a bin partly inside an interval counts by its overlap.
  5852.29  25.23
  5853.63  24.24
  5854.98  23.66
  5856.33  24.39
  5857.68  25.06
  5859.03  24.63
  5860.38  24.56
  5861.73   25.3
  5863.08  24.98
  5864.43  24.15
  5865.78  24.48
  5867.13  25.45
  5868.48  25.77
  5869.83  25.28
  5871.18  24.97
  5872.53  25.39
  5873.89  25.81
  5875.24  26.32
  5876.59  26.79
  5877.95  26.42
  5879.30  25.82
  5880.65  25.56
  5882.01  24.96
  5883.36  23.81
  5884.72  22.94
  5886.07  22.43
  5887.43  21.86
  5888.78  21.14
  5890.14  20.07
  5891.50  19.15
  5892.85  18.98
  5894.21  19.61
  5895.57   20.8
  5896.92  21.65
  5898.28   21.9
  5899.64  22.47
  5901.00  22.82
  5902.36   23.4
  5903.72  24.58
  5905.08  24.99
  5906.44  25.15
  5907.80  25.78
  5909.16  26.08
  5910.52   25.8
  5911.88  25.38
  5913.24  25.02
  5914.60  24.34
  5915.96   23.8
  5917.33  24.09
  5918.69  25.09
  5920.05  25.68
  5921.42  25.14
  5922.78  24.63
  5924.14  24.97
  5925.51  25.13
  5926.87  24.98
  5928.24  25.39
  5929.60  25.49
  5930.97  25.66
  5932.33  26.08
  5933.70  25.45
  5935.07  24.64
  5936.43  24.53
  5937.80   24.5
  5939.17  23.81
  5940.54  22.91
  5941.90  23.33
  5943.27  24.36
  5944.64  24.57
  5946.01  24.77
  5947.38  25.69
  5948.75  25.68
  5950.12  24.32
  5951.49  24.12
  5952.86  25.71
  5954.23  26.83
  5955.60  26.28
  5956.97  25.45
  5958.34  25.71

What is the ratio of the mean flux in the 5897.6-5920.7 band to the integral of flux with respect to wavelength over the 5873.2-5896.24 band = 0.046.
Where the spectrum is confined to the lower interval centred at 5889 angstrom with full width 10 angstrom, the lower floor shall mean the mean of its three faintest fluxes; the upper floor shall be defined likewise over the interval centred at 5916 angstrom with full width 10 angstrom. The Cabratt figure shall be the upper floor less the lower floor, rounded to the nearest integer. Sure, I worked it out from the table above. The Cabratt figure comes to 5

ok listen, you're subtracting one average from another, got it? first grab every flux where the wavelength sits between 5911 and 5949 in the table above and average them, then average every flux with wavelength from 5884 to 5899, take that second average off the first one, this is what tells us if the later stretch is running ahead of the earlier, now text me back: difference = 3.9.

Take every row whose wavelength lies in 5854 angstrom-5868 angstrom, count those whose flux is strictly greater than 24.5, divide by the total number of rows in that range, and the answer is 0.60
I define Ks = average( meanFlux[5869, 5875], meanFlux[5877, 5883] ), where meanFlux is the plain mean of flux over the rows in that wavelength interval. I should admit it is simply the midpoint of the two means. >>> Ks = 25.5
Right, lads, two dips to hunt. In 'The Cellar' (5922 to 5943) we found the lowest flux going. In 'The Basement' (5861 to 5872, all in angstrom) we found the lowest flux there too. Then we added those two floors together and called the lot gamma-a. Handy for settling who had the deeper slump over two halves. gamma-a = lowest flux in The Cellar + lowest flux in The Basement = 47.1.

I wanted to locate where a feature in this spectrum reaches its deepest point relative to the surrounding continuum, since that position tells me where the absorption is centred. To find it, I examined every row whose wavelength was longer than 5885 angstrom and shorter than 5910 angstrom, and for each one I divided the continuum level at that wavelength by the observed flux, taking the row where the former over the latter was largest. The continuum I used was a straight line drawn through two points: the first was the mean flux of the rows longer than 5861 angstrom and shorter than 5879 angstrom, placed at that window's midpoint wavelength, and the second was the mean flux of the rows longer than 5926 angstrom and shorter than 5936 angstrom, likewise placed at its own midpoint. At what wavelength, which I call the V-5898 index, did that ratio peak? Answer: 5892.85 angstrom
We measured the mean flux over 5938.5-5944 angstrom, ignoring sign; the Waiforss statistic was 23.6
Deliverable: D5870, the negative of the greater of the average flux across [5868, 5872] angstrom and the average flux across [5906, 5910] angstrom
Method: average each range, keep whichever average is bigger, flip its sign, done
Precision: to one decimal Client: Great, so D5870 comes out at -25.7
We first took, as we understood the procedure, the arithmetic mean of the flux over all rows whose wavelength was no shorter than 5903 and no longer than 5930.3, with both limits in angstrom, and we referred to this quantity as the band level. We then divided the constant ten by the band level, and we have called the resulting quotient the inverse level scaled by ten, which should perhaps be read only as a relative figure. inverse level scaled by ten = 0.3988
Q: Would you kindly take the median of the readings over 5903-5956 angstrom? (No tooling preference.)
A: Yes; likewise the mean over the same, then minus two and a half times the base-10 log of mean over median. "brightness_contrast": 0.001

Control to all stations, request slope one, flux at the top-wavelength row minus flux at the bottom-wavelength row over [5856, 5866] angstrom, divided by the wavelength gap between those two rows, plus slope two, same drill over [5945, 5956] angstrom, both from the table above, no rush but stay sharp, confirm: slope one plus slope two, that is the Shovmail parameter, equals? 0.2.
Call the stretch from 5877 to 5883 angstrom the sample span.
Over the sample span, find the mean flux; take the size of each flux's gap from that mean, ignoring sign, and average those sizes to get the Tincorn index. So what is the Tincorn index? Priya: 0.43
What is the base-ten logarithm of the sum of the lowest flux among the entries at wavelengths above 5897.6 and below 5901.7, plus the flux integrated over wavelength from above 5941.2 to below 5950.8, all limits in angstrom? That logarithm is 2.41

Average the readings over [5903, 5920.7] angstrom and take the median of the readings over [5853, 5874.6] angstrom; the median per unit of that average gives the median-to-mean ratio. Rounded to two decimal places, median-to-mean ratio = 1.00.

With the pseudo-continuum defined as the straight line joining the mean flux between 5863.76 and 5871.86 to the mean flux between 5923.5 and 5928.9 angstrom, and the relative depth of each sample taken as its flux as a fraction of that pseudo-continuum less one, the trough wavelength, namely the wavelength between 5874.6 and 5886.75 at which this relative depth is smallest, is 5886.07 angstrom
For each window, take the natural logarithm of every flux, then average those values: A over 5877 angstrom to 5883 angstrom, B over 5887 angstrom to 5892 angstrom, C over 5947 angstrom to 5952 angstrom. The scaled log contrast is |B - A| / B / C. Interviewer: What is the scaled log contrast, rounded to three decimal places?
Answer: 0.023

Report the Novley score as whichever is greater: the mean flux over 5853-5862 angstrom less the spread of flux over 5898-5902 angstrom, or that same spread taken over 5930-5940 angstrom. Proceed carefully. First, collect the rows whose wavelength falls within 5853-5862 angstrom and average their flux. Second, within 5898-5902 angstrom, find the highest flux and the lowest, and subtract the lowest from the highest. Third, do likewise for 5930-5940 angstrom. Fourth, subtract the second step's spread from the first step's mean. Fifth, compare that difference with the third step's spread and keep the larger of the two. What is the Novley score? 23.6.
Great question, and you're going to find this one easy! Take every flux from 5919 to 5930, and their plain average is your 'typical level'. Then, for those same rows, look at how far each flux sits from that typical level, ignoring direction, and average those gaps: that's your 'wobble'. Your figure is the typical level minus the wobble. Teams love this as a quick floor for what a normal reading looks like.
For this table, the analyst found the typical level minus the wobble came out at 24.9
